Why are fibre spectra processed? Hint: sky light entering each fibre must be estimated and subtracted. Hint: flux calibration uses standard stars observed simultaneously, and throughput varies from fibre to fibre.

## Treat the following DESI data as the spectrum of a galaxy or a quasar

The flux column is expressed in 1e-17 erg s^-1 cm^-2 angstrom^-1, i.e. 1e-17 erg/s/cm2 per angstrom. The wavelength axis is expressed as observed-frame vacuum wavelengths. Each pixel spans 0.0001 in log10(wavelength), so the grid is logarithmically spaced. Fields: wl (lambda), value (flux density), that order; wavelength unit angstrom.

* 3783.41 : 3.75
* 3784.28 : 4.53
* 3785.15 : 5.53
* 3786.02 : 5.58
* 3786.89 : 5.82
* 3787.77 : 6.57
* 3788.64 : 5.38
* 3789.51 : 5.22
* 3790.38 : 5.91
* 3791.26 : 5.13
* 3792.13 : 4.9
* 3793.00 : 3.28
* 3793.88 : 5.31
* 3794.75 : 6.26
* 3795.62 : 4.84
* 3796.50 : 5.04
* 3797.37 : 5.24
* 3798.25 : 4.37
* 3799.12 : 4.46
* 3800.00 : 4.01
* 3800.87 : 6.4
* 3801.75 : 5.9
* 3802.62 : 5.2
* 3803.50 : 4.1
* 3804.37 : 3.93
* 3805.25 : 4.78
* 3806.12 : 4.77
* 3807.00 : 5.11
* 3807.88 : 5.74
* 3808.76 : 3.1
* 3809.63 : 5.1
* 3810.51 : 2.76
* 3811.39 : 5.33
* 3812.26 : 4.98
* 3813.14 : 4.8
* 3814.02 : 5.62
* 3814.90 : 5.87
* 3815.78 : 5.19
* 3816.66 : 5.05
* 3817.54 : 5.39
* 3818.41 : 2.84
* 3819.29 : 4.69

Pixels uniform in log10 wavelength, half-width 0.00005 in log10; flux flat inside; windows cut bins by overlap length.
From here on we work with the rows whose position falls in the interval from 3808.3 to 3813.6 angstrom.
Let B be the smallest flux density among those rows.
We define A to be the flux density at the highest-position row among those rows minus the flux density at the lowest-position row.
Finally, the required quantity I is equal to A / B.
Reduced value 0.62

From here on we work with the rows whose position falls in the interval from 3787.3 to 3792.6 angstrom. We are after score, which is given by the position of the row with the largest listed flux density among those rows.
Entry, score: 3787.77 angstrom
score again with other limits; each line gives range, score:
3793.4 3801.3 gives 3800.87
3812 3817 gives 3814.90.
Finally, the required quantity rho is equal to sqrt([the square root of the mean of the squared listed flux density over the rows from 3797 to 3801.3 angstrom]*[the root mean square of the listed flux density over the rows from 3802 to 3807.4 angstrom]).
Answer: 4.82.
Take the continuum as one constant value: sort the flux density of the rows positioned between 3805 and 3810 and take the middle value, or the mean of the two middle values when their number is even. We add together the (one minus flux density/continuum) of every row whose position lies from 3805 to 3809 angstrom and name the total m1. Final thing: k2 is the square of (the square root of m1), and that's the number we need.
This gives 0.24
